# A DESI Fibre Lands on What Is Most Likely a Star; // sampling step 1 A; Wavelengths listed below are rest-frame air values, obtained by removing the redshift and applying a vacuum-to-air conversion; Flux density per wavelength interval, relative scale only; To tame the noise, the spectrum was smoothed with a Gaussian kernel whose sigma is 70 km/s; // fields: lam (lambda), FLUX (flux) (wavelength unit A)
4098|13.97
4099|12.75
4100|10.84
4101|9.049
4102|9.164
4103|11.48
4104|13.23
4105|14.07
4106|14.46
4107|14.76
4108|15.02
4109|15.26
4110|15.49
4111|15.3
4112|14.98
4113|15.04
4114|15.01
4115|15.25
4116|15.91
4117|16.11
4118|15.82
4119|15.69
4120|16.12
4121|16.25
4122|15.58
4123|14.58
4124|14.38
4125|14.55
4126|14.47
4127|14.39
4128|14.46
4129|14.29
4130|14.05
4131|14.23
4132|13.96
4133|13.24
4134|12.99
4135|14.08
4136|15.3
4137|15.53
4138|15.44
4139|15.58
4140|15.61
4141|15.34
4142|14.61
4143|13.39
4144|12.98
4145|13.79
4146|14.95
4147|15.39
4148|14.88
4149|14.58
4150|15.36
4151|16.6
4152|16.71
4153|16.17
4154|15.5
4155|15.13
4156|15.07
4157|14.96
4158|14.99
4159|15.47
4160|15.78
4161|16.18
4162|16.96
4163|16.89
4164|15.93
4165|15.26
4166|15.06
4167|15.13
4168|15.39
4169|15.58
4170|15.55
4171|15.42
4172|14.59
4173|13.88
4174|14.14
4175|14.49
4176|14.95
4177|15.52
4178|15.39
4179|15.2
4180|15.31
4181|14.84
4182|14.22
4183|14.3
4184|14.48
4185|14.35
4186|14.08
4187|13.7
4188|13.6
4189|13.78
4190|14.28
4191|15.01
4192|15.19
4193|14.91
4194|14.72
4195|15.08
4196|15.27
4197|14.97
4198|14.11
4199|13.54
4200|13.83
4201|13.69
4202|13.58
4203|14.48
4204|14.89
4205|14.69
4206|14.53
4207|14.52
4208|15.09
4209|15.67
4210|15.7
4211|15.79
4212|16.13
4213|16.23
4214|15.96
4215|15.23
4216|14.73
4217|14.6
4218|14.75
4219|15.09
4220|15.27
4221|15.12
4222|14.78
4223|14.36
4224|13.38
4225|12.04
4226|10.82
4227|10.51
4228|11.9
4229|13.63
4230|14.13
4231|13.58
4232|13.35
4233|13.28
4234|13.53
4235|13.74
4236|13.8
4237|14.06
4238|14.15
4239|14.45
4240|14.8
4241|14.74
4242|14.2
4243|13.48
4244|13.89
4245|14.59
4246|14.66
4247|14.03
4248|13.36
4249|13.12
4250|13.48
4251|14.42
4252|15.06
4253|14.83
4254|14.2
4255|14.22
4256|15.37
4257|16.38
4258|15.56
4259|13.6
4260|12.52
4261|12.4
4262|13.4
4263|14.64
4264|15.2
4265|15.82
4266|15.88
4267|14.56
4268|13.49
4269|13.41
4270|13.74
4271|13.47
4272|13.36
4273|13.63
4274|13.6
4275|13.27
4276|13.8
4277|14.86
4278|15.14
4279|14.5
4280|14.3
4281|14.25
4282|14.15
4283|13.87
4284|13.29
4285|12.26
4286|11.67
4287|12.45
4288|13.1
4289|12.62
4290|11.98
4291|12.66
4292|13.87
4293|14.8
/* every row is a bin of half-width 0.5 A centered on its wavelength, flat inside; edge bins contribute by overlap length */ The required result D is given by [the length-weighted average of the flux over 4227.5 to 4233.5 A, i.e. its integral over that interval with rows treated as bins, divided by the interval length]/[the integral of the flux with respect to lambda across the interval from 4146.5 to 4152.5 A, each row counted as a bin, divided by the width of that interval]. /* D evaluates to 0.85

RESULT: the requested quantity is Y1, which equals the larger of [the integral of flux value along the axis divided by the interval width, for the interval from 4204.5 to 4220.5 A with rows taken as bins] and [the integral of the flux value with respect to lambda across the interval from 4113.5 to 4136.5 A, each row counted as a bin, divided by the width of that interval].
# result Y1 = 15.2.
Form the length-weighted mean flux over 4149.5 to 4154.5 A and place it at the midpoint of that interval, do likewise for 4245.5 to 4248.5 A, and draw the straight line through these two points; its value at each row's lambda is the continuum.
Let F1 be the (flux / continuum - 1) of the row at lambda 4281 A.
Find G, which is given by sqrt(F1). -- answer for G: 0.27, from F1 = 0.073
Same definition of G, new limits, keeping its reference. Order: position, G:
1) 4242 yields 0.07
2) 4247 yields 0.03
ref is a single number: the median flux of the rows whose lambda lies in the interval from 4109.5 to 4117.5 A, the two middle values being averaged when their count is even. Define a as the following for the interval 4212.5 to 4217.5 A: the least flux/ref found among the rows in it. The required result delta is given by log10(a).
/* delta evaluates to -0.020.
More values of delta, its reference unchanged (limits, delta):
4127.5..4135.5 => -0.070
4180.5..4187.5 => -0.047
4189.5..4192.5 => -0.029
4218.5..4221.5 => -0.005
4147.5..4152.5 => -0.020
